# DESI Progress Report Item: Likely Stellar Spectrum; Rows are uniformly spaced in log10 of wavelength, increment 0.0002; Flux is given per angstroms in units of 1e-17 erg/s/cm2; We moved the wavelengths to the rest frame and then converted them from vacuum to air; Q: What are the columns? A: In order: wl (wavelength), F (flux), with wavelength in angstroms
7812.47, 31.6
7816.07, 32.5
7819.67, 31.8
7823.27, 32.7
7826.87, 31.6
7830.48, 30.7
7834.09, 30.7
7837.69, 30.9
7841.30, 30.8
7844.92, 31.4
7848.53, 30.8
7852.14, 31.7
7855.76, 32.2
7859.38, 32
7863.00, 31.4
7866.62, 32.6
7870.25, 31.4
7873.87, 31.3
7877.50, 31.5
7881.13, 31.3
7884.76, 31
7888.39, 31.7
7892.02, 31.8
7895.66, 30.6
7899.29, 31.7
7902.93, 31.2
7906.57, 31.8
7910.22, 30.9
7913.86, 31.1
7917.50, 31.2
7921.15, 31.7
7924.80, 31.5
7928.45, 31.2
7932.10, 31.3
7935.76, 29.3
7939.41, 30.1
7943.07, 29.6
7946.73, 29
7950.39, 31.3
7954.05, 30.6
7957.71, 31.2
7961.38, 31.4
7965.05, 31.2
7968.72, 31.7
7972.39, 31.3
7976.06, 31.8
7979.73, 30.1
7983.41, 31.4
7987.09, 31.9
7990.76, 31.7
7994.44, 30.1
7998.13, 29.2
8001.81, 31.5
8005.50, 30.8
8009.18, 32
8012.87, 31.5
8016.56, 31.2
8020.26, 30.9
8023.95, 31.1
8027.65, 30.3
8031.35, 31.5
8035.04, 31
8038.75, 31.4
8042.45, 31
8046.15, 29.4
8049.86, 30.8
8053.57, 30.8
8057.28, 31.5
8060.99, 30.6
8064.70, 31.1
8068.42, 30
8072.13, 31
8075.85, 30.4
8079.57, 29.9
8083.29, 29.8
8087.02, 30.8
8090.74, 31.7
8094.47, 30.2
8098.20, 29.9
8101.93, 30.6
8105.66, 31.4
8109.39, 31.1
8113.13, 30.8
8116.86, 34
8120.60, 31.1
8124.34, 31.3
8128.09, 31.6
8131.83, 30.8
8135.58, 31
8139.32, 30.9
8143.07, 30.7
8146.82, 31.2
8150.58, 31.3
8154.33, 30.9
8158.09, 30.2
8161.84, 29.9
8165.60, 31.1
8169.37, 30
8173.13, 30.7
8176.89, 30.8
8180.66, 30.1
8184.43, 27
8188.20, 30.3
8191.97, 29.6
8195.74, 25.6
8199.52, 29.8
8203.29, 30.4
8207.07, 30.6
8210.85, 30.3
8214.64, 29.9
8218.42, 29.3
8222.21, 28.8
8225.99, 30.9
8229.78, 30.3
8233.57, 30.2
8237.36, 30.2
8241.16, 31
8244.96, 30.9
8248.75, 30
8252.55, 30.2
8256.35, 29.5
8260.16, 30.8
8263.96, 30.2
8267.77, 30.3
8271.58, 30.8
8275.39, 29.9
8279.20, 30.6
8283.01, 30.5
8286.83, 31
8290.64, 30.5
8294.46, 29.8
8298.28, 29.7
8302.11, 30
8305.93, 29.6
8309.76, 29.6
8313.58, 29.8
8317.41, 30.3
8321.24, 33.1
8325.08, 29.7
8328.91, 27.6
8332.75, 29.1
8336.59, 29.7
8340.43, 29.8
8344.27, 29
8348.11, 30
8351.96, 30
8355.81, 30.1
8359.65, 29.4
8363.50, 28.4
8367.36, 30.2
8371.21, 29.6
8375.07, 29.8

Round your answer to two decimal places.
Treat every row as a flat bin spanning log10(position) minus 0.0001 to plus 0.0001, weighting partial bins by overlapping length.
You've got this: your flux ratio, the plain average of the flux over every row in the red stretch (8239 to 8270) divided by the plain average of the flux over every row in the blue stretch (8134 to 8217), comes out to 1.01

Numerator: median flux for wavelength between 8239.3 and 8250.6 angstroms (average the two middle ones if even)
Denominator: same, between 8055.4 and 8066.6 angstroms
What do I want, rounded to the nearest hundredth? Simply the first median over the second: 0.99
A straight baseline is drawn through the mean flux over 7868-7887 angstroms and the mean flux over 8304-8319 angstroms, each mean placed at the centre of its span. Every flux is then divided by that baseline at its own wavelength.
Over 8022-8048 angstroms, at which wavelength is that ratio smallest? 8046.15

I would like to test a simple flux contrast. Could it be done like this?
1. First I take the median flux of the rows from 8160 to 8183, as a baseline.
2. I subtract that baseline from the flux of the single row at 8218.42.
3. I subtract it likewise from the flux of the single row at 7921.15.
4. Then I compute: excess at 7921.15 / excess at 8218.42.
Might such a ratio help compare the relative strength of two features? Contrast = -1.2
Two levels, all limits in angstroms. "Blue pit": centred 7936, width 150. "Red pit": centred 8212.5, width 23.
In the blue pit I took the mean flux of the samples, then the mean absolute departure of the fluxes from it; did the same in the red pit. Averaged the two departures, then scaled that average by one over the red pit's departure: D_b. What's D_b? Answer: 1.03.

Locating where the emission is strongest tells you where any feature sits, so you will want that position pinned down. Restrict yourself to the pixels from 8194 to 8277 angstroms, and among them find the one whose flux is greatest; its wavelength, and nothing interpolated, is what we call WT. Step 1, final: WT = 8241.16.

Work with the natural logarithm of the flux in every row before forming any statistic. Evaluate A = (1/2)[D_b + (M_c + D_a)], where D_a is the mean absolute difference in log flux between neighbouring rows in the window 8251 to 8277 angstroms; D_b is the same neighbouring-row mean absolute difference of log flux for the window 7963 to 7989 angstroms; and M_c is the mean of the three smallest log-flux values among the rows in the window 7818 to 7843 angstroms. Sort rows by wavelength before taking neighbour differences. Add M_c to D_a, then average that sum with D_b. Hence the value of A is 1.74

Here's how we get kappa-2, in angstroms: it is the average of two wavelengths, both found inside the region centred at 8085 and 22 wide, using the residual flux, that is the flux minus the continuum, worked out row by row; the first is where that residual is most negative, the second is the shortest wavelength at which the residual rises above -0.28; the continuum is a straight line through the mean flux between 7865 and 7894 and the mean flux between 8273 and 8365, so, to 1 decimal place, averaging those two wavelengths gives 8085.2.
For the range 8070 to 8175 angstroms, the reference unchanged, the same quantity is 8077.7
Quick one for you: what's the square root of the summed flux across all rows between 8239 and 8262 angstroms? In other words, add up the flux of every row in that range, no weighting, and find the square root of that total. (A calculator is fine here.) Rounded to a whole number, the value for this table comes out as 14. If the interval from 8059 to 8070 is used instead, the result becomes 10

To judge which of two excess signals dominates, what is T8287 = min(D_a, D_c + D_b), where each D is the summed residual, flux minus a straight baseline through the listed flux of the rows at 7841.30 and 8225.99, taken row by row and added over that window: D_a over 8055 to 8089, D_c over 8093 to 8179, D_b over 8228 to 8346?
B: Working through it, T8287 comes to -23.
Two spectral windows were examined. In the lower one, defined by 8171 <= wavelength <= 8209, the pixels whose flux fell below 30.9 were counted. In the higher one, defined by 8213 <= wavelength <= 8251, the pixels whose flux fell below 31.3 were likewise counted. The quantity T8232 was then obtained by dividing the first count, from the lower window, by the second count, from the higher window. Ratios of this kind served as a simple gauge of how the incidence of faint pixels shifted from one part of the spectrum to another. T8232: 1.0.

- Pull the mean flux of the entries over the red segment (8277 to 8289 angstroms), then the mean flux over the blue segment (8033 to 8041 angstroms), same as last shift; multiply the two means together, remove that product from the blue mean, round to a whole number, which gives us -927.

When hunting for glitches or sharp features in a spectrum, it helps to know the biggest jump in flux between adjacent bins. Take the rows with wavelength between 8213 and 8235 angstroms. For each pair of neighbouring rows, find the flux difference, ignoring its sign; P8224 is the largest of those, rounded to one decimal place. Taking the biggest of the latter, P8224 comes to 2.1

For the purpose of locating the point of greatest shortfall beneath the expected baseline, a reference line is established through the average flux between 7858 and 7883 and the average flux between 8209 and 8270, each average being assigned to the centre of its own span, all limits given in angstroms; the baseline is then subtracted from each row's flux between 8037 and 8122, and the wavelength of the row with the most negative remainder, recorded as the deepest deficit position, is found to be 8046.15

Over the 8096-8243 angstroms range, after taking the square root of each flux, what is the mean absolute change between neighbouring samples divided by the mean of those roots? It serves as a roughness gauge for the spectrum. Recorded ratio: 0.0163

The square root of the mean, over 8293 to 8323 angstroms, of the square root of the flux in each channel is 2.34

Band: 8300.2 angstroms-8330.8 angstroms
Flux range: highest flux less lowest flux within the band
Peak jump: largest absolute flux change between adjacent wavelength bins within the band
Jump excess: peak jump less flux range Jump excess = -2.1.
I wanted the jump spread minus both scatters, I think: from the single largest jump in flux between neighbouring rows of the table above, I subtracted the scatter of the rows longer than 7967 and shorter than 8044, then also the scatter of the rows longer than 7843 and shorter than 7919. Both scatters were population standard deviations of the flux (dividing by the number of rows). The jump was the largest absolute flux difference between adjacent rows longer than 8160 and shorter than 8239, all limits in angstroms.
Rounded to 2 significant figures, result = 3.1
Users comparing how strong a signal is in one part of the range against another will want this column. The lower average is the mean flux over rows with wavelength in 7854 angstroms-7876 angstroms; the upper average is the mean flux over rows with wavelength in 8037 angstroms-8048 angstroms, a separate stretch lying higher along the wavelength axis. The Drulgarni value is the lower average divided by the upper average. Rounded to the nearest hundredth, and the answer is 1.04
